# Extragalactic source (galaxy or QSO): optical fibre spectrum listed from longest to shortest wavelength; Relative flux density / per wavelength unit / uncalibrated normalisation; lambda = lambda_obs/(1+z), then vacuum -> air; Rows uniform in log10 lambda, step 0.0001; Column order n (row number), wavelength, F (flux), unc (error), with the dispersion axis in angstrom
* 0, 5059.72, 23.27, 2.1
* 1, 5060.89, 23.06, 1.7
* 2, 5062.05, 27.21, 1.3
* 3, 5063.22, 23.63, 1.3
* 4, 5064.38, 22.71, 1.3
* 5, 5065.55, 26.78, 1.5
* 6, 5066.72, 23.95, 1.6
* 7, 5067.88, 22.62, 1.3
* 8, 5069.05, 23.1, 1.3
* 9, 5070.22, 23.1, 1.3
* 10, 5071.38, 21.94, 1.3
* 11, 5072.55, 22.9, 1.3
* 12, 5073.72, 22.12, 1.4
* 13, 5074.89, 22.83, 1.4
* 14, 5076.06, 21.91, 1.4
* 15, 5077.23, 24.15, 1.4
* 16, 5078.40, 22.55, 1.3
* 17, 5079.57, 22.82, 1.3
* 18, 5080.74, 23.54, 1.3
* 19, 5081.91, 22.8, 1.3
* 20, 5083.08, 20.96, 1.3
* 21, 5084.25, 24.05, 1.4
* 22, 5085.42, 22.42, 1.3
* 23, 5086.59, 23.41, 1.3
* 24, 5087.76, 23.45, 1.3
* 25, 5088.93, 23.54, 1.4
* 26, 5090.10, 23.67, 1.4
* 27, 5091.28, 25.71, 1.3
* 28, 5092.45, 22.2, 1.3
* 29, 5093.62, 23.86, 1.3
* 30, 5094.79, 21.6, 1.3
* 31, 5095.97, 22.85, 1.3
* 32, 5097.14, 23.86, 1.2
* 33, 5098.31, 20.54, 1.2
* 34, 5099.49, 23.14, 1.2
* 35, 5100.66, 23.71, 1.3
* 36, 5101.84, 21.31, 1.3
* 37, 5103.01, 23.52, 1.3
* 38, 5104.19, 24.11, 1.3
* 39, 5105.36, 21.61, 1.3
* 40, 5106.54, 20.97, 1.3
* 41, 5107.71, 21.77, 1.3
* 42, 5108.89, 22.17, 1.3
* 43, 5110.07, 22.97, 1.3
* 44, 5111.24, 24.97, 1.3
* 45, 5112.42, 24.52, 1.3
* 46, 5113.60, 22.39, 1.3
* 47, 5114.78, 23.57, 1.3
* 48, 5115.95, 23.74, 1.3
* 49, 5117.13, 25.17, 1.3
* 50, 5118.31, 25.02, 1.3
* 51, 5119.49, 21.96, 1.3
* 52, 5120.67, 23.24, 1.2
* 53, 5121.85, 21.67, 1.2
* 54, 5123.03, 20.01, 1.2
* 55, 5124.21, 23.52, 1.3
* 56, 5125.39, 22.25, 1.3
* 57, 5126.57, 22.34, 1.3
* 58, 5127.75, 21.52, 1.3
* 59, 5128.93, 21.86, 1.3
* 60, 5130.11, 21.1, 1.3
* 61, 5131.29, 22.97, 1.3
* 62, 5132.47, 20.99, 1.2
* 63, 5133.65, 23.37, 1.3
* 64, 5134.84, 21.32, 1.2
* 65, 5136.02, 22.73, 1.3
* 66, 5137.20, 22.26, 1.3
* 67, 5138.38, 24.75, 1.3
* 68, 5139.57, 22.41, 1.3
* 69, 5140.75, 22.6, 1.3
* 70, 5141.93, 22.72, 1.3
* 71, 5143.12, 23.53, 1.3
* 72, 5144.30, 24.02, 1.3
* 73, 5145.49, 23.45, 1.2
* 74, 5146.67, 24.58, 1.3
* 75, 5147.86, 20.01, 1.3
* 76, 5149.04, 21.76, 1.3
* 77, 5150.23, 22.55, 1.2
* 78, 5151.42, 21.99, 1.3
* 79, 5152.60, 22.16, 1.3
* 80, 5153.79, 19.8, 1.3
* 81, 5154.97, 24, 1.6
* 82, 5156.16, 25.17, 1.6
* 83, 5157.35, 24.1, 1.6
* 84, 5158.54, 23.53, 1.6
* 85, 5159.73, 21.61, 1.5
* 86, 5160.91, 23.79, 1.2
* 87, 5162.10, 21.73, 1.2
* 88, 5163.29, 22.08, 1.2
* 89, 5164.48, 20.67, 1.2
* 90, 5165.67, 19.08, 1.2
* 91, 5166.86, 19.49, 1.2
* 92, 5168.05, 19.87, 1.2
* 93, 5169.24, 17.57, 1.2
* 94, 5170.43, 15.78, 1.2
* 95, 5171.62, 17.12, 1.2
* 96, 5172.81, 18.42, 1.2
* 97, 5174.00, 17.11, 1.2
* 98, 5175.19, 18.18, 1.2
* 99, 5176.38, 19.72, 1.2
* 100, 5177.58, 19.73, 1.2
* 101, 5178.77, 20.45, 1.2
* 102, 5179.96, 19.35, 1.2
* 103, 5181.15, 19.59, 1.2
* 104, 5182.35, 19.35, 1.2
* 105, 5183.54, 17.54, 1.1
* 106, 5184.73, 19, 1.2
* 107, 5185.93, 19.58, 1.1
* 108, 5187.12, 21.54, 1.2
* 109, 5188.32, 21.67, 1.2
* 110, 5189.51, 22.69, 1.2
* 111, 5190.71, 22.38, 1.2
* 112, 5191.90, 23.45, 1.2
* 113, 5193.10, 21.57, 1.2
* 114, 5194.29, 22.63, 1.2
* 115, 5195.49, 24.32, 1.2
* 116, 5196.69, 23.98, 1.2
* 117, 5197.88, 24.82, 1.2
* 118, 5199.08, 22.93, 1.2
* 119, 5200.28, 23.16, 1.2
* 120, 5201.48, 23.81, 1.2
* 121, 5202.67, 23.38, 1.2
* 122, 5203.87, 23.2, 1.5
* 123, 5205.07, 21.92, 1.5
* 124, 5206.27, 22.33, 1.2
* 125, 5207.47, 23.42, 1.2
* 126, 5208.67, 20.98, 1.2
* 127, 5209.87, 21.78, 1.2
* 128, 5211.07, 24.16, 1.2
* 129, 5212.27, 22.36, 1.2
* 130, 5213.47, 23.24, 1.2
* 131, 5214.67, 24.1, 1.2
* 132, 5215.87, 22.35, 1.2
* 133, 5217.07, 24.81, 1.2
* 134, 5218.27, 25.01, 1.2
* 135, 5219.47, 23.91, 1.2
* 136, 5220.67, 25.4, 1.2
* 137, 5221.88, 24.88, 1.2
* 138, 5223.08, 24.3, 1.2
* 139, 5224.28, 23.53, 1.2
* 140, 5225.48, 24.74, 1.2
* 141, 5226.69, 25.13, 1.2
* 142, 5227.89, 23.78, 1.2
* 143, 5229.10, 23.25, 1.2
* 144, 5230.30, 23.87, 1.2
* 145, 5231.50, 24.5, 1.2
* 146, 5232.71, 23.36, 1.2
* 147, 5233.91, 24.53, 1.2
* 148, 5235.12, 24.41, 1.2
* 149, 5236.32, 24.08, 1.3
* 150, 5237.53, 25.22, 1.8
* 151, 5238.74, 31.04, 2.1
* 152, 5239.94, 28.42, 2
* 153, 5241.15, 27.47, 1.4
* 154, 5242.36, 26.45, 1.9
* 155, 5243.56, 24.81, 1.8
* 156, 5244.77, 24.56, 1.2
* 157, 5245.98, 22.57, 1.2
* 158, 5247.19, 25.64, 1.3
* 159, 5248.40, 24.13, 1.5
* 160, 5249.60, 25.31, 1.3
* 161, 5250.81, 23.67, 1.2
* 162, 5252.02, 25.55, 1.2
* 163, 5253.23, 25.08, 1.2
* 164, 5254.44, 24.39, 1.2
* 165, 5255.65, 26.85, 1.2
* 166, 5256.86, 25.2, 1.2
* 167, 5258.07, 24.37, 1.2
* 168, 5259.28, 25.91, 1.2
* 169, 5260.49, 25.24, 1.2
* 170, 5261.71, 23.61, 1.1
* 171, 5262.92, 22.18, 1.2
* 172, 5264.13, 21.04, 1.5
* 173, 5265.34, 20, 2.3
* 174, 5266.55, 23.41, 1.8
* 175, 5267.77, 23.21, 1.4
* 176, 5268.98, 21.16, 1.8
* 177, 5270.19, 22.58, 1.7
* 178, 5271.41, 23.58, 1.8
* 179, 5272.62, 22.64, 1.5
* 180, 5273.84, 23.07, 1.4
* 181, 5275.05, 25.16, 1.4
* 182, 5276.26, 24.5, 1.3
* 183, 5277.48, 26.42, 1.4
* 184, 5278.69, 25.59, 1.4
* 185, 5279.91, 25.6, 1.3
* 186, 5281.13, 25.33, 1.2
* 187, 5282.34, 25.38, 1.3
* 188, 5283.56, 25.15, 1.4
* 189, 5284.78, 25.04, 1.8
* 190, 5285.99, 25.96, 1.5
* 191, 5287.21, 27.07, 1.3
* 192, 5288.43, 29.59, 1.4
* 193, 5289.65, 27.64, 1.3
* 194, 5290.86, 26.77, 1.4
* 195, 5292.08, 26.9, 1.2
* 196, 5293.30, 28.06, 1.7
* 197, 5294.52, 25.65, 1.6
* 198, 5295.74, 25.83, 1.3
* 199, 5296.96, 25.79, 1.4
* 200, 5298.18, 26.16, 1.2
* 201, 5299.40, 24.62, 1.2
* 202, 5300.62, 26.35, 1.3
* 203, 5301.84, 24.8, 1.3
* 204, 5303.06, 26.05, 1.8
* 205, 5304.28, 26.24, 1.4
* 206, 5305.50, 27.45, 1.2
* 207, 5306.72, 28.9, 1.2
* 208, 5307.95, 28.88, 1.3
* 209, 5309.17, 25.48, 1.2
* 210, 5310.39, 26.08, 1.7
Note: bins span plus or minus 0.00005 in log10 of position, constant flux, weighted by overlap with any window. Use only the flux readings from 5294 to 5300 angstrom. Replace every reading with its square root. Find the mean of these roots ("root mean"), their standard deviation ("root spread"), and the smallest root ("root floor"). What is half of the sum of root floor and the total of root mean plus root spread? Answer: 5.04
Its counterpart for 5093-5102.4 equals 4.71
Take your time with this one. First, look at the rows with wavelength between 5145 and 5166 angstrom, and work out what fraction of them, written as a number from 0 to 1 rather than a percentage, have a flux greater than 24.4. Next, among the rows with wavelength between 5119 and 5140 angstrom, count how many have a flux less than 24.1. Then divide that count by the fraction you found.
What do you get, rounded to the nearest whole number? 153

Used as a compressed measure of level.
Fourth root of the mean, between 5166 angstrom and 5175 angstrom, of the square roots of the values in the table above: 1.43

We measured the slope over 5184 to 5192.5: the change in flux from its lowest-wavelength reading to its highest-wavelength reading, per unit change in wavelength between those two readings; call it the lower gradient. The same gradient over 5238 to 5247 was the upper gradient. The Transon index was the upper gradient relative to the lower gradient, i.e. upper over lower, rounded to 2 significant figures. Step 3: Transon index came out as -1.9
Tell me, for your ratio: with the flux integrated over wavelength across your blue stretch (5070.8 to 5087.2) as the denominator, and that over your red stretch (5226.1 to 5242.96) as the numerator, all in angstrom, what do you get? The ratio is 1.15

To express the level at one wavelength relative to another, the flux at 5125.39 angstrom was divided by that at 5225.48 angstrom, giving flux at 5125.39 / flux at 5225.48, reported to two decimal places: 0.90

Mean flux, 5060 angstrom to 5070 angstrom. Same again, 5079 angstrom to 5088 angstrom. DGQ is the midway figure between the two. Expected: 23.5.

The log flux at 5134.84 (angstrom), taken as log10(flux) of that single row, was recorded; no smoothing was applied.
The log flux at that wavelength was 1.33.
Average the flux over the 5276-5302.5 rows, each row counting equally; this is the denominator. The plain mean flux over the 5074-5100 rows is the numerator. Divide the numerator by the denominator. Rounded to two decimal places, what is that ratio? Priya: 0.88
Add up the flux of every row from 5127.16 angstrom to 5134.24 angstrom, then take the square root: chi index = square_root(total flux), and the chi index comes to 11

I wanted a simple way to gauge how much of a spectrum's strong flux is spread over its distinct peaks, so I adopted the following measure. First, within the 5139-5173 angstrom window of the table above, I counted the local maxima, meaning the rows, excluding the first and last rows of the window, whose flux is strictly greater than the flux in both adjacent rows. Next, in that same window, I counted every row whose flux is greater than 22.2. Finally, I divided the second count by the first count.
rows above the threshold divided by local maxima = 1.6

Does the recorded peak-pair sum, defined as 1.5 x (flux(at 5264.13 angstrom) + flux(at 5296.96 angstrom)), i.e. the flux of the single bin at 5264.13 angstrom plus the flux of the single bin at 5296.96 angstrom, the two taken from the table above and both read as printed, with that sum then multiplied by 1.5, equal 70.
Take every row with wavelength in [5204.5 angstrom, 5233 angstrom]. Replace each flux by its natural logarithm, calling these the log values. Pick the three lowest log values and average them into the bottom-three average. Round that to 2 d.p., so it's 3.07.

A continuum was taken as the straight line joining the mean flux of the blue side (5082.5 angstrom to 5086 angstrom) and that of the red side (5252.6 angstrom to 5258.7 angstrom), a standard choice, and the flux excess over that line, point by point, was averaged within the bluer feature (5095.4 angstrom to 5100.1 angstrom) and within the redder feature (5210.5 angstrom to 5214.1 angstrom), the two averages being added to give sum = -1.3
